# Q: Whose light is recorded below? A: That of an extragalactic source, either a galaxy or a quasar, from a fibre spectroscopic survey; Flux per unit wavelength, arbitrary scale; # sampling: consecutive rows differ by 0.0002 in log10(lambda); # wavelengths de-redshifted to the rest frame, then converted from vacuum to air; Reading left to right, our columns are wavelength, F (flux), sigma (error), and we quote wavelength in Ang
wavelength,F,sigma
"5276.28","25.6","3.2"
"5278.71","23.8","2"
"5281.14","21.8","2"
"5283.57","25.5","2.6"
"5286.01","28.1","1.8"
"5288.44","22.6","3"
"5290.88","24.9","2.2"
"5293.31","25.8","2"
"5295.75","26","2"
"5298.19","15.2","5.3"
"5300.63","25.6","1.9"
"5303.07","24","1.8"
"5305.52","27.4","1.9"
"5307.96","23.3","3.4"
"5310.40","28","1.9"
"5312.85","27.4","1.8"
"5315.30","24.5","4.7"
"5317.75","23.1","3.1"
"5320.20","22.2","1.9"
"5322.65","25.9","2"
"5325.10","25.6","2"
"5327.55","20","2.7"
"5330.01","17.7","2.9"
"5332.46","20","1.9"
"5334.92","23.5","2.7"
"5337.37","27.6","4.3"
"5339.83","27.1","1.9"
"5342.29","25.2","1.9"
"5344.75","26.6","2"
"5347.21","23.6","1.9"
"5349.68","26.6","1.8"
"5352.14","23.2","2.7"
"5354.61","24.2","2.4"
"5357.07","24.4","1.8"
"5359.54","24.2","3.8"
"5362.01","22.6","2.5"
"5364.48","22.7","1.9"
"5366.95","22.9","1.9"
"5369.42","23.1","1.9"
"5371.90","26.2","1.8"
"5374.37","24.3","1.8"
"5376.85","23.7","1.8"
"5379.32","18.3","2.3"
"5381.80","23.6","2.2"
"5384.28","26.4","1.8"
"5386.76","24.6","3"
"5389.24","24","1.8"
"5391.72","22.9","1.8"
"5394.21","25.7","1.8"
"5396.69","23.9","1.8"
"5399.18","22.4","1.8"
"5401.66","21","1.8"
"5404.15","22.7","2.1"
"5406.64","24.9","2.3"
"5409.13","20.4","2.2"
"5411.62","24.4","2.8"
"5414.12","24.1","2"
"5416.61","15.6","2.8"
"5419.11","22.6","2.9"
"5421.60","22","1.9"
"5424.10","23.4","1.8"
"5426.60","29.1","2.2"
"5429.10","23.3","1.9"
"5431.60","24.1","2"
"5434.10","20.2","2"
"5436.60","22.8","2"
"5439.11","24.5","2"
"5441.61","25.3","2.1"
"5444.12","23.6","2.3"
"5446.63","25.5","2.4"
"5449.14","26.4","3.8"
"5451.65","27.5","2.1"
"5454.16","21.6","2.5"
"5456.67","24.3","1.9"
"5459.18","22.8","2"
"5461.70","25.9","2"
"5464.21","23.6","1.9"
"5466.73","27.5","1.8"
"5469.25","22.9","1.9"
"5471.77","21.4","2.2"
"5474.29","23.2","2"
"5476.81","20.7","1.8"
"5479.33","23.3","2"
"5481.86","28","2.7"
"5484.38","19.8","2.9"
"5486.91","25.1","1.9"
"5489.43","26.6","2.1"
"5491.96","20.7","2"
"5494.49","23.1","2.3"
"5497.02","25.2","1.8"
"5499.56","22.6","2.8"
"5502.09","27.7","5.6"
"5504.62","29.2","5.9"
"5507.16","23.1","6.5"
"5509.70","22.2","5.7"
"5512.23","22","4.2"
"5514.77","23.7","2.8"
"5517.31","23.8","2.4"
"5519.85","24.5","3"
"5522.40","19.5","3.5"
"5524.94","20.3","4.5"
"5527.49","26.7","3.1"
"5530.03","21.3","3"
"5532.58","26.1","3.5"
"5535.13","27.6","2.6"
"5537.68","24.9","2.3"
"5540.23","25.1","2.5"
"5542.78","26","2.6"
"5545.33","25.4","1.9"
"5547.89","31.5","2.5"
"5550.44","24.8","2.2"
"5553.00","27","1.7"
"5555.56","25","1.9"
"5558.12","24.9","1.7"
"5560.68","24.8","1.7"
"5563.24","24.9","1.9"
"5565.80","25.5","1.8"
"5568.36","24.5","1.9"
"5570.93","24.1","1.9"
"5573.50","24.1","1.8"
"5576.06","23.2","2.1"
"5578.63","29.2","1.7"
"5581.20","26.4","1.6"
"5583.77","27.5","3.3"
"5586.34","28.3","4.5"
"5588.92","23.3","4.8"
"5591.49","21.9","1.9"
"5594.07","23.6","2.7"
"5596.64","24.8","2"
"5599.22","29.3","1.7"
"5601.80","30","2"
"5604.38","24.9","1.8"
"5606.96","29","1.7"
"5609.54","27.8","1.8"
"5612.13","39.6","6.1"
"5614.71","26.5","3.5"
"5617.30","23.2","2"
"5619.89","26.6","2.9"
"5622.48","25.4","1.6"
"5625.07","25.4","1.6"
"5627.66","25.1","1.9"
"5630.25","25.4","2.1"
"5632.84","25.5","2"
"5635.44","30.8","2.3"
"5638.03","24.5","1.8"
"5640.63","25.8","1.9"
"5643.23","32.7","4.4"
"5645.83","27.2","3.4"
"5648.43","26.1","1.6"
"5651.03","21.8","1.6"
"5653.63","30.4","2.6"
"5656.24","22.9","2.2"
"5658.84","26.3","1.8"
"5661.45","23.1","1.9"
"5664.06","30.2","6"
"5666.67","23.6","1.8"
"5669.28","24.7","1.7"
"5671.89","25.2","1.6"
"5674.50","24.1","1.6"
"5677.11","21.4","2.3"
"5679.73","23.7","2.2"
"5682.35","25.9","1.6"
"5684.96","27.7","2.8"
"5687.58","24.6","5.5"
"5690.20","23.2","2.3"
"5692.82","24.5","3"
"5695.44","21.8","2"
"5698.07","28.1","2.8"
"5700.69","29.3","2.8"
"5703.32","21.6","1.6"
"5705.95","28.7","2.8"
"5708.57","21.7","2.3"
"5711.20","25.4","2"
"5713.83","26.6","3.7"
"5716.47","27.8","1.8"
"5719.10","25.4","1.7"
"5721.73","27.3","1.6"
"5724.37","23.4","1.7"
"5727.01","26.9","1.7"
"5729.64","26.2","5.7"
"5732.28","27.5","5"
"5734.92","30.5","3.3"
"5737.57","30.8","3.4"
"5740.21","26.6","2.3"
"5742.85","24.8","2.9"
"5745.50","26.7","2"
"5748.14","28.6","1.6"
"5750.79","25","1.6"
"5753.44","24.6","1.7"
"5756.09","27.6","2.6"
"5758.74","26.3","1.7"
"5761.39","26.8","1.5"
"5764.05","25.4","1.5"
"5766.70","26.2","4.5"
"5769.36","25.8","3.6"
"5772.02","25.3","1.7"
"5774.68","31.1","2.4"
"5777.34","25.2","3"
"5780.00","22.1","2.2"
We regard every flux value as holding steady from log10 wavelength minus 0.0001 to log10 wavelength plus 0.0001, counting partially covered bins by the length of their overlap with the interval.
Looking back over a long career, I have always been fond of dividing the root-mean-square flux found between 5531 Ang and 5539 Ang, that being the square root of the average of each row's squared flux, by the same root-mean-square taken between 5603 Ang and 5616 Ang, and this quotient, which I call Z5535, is 0.87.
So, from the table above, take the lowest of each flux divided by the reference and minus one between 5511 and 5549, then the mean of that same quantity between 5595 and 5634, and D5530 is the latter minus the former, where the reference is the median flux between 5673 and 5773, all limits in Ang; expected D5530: 0.30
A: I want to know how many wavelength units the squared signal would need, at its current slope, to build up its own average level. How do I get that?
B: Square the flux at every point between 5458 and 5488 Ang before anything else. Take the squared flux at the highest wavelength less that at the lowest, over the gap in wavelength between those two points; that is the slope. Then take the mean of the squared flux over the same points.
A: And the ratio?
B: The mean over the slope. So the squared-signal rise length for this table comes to 143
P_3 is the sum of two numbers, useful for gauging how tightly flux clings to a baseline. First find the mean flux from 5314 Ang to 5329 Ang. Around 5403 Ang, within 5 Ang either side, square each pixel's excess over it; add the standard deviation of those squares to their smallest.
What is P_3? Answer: 3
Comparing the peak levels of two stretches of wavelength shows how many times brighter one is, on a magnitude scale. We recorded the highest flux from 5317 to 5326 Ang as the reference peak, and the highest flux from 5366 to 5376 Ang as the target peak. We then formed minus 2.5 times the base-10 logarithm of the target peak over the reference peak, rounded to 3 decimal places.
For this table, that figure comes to -0.013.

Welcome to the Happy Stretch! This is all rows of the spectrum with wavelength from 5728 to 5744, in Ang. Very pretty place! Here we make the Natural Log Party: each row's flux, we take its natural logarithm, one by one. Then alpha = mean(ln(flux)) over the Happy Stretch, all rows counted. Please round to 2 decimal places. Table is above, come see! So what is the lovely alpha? 3.32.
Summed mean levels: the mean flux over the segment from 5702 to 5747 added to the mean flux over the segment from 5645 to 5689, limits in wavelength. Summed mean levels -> 51.6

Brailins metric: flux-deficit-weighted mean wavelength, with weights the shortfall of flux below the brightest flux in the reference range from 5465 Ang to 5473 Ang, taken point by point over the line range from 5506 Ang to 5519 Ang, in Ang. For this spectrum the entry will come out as 5511.9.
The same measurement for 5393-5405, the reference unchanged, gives 5400.2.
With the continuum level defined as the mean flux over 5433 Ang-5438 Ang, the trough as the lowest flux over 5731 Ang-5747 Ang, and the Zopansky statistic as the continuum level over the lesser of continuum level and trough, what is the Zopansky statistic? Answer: 1.00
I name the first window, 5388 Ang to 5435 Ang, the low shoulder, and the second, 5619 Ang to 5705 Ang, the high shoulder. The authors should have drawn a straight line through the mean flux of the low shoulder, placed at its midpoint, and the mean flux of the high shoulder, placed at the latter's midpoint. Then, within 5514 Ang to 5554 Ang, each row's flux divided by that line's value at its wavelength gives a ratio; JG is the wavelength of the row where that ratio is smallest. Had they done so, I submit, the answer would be 5522.40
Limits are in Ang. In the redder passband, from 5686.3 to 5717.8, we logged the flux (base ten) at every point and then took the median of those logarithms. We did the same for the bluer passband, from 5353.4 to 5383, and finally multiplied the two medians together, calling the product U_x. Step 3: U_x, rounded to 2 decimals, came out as 1.92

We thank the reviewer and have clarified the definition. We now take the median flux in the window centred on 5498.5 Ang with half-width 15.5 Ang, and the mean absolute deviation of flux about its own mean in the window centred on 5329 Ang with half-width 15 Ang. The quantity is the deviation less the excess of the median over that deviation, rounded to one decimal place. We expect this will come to -18.2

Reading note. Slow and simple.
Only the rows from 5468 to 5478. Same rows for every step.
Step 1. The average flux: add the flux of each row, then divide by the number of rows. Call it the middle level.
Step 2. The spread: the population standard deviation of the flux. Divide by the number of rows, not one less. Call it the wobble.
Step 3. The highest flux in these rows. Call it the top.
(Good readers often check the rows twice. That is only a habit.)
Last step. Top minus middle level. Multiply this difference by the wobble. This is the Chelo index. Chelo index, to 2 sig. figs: 1.2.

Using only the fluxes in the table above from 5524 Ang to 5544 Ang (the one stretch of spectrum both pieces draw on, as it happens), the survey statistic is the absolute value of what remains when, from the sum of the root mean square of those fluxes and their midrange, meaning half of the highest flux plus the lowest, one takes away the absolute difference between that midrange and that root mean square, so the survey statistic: 47.9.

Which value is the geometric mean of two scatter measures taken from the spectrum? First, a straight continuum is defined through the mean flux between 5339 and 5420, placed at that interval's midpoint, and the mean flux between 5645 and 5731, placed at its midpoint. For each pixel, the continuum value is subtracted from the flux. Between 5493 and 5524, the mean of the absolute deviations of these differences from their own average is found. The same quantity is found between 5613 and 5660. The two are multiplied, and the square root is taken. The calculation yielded 1.87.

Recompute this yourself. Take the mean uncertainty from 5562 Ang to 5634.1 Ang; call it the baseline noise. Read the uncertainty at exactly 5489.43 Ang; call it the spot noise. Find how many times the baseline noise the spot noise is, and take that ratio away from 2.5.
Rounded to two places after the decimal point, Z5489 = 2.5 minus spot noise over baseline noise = 1.62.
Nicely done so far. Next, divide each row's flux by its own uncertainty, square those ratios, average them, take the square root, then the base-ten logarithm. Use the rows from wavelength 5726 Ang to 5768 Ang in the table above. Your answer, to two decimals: 1.11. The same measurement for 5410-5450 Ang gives 1.04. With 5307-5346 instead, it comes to 1.04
